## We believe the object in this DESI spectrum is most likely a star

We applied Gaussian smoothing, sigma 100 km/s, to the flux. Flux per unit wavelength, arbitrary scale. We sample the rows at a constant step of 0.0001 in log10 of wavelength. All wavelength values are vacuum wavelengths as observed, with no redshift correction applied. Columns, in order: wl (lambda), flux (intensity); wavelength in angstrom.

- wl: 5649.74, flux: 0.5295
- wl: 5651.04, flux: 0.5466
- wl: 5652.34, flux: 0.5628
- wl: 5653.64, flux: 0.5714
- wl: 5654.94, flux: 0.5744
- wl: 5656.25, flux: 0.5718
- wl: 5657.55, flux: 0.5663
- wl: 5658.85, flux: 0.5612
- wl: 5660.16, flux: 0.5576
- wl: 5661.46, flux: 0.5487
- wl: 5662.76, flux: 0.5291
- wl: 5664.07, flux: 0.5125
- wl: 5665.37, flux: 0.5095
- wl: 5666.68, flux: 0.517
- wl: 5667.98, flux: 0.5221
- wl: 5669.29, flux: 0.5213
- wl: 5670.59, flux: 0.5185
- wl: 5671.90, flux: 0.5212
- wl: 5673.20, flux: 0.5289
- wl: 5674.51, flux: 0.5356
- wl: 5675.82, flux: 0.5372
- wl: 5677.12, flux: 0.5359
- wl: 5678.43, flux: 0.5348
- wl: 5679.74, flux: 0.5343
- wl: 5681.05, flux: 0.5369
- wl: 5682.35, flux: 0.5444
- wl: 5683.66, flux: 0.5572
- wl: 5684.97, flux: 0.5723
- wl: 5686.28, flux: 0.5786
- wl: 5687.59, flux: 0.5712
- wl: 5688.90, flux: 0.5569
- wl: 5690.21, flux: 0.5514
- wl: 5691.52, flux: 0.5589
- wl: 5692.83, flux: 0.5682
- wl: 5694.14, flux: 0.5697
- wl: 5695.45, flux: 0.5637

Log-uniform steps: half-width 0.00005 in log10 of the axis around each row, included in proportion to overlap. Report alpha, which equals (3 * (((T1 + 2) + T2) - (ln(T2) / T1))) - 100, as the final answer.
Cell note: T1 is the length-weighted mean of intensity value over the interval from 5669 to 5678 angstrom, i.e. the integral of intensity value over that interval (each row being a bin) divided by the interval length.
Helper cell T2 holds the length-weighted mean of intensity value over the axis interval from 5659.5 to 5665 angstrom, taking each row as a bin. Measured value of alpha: -87.3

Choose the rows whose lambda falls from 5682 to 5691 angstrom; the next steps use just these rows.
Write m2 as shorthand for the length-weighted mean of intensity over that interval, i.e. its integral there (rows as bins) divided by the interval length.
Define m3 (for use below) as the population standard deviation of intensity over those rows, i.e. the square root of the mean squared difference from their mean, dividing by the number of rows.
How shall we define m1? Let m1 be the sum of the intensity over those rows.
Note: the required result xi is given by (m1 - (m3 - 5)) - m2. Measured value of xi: 8.36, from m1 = 3.93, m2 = 0.56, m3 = 0.012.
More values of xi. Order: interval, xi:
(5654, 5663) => 8.33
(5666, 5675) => 8.14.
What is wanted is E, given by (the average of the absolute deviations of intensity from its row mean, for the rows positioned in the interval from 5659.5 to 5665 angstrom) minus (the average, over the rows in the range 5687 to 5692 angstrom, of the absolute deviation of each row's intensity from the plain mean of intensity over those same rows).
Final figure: 0.010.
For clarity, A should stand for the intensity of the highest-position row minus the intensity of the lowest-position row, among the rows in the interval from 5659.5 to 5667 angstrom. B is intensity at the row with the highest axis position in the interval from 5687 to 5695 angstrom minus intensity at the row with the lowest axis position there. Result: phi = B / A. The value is 0.0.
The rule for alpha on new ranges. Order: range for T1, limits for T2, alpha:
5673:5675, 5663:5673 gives -87.1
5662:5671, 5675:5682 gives -87.2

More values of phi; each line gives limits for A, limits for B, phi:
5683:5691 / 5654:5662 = 4.4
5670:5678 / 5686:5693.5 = -0.6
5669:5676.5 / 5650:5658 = 1.2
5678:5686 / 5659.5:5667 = -1.1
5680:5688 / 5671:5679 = 0.4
